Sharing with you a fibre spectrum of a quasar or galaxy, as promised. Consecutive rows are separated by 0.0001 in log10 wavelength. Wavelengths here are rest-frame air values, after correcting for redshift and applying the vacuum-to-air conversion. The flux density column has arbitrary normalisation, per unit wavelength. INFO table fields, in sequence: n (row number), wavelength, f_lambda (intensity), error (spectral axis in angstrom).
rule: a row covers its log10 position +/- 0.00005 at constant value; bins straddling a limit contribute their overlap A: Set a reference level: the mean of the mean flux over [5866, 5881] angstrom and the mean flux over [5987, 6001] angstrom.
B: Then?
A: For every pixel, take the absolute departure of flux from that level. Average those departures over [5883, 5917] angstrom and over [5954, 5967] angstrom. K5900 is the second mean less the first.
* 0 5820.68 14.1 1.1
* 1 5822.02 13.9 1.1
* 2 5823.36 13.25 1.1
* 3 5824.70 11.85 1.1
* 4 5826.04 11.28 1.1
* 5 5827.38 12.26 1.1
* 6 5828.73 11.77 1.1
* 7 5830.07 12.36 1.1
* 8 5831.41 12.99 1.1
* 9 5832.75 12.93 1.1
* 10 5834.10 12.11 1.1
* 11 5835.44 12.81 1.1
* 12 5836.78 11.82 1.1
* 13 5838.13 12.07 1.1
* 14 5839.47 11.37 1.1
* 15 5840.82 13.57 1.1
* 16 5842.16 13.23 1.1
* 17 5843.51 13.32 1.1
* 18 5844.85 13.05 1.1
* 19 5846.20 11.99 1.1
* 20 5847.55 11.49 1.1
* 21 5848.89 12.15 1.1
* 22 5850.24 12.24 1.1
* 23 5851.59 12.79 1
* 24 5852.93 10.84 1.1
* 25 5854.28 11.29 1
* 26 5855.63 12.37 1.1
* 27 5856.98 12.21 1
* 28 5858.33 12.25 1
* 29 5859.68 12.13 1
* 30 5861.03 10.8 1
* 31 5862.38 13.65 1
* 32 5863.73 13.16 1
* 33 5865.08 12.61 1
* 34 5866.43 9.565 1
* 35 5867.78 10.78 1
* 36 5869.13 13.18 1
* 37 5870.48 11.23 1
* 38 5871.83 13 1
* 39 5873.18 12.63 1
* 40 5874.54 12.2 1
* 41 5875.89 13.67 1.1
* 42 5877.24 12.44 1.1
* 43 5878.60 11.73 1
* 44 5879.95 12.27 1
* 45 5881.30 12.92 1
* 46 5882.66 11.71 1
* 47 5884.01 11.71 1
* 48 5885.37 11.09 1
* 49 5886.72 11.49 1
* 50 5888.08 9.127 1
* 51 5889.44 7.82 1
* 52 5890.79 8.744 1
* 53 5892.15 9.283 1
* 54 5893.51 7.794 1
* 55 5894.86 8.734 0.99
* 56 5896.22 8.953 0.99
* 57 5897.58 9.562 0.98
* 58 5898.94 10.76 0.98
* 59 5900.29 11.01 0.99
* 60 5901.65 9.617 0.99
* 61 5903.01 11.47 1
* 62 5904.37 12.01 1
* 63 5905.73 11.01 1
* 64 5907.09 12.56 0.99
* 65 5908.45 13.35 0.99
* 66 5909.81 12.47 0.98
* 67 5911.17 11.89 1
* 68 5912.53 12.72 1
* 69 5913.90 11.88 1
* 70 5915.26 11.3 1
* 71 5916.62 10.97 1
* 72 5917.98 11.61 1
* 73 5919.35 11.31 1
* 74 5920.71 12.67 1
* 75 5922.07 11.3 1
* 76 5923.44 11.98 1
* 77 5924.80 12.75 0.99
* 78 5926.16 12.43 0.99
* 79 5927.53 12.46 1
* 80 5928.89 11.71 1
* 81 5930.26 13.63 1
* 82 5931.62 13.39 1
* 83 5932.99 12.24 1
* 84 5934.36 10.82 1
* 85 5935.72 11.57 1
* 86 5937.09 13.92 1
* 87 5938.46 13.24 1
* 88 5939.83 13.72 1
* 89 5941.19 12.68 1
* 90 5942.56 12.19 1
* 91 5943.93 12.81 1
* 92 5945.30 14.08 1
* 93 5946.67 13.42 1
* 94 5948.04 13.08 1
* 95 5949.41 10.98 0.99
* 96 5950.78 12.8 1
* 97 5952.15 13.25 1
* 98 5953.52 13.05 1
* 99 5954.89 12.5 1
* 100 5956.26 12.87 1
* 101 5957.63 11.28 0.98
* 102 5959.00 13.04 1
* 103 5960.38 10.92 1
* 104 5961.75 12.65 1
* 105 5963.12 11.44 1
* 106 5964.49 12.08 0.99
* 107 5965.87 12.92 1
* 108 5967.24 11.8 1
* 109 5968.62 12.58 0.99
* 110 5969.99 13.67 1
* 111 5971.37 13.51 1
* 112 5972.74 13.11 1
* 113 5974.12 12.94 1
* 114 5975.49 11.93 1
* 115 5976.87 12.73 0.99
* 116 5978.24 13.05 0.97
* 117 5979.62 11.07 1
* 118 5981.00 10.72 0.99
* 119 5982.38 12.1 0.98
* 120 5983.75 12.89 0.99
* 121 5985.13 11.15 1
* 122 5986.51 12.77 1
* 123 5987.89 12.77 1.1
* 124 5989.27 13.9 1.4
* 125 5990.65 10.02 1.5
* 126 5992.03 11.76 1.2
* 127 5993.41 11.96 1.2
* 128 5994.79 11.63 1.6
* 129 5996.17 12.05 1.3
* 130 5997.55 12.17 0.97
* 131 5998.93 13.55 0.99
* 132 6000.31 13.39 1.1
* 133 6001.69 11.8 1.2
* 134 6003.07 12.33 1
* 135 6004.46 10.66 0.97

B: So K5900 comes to -1.0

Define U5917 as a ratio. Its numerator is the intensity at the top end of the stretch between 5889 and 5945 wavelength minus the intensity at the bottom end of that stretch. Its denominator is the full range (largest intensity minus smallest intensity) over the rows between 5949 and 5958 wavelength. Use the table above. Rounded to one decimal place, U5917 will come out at 2.2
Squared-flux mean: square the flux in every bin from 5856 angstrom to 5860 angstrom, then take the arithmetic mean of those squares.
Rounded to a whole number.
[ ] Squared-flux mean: 149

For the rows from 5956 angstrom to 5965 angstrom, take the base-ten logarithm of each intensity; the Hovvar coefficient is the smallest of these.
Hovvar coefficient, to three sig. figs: 1.04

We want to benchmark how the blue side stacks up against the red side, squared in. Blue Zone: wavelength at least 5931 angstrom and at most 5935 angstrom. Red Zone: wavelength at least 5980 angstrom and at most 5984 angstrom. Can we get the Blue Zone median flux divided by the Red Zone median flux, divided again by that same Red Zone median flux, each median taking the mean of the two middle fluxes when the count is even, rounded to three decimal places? 0.084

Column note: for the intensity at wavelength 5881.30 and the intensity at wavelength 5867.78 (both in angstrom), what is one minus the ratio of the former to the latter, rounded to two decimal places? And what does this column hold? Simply -0.20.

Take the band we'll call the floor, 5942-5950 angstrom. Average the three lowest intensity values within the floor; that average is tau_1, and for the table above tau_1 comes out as 12.0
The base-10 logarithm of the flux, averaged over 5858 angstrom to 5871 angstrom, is 1.07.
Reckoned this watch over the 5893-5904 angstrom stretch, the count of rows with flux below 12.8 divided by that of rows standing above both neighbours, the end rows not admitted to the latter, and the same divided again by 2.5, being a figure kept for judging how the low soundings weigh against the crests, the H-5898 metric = 3.2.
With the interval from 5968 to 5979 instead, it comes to 1.2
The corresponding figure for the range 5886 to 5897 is 3.2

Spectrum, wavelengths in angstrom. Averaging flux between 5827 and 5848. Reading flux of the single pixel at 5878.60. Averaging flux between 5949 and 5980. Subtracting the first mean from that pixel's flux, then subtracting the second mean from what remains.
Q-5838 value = -13.2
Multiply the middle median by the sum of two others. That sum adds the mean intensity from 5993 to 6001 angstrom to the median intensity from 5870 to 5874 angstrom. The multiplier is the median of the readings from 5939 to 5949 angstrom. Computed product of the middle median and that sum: 328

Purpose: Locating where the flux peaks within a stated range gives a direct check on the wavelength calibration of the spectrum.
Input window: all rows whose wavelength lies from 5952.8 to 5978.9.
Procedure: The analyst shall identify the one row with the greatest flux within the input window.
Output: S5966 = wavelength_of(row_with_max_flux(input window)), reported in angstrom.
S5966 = 5969.99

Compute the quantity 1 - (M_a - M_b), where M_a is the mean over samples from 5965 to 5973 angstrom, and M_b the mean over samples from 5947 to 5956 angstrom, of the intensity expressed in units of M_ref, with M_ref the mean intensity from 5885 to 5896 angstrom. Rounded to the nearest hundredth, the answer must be 0.97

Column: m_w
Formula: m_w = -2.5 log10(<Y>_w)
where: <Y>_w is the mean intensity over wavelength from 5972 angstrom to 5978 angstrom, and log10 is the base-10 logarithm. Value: -2.76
